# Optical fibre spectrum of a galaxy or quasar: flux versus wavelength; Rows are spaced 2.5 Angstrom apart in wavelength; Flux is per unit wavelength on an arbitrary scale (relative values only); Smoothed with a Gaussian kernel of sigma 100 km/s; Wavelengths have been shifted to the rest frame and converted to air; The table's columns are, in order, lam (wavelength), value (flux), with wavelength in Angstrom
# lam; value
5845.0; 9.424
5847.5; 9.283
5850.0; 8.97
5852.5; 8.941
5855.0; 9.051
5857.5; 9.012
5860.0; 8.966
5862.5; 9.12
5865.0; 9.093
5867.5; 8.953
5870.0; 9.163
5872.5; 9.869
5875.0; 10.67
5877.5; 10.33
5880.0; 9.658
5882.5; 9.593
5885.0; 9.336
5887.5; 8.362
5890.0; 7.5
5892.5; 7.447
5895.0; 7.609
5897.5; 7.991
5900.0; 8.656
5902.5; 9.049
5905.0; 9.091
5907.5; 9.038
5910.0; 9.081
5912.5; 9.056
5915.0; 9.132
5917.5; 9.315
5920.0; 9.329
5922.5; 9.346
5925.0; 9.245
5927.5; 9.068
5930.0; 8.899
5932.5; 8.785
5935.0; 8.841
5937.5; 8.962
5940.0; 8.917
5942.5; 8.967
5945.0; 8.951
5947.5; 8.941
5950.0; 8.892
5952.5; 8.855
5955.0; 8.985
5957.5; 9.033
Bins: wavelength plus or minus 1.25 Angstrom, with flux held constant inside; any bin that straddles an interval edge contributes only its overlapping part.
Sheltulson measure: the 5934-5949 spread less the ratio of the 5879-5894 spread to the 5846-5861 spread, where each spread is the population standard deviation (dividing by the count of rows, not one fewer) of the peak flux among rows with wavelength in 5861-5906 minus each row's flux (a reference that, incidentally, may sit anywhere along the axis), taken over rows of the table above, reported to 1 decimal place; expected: -8.0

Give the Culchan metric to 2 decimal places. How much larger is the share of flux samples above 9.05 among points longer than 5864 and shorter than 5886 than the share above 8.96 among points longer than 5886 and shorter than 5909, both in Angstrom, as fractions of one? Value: 0.56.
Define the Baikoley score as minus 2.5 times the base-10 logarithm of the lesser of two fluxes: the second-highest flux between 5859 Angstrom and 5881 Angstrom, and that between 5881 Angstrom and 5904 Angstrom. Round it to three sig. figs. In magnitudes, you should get -2.43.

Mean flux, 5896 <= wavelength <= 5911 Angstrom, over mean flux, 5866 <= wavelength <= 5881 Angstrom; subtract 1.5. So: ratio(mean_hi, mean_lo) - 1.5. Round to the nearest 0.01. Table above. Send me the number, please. -0.60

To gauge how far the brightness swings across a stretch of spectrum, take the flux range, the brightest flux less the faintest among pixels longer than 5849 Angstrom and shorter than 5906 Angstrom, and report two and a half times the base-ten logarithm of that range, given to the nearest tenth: 1.3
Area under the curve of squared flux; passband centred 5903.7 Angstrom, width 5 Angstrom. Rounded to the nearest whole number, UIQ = 411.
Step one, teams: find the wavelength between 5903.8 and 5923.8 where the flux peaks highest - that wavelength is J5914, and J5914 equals 5922.5 Angstrom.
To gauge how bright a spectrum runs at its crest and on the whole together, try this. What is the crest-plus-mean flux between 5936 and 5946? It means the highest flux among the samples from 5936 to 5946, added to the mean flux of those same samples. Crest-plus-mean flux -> 17.9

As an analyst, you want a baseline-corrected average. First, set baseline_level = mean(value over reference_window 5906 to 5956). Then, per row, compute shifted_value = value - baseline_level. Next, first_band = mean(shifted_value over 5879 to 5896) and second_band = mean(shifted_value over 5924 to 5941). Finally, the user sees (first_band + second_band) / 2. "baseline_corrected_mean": -0.3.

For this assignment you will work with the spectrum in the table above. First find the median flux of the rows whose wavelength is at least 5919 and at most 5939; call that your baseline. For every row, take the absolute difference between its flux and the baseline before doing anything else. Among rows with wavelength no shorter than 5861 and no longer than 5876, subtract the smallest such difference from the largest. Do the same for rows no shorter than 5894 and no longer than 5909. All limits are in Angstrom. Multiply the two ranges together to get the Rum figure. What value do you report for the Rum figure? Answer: 2.2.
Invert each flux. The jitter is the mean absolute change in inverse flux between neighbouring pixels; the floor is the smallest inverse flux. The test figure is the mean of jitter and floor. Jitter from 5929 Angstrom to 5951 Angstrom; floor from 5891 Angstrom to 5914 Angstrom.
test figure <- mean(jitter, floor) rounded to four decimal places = 0.0554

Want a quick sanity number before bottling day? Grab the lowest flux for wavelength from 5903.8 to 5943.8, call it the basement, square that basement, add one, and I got 78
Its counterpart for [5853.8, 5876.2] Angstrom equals 81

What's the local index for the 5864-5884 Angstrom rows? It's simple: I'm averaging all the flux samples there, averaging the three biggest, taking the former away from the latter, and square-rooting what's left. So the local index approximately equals 0.79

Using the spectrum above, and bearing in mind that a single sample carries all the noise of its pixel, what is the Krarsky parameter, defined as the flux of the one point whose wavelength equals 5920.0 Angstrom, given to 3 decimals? 9.329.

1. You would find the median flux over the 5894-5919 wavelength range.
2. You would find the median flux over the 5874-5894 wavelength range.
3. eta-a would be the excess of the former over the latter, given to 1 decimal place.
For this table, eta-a -0.4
